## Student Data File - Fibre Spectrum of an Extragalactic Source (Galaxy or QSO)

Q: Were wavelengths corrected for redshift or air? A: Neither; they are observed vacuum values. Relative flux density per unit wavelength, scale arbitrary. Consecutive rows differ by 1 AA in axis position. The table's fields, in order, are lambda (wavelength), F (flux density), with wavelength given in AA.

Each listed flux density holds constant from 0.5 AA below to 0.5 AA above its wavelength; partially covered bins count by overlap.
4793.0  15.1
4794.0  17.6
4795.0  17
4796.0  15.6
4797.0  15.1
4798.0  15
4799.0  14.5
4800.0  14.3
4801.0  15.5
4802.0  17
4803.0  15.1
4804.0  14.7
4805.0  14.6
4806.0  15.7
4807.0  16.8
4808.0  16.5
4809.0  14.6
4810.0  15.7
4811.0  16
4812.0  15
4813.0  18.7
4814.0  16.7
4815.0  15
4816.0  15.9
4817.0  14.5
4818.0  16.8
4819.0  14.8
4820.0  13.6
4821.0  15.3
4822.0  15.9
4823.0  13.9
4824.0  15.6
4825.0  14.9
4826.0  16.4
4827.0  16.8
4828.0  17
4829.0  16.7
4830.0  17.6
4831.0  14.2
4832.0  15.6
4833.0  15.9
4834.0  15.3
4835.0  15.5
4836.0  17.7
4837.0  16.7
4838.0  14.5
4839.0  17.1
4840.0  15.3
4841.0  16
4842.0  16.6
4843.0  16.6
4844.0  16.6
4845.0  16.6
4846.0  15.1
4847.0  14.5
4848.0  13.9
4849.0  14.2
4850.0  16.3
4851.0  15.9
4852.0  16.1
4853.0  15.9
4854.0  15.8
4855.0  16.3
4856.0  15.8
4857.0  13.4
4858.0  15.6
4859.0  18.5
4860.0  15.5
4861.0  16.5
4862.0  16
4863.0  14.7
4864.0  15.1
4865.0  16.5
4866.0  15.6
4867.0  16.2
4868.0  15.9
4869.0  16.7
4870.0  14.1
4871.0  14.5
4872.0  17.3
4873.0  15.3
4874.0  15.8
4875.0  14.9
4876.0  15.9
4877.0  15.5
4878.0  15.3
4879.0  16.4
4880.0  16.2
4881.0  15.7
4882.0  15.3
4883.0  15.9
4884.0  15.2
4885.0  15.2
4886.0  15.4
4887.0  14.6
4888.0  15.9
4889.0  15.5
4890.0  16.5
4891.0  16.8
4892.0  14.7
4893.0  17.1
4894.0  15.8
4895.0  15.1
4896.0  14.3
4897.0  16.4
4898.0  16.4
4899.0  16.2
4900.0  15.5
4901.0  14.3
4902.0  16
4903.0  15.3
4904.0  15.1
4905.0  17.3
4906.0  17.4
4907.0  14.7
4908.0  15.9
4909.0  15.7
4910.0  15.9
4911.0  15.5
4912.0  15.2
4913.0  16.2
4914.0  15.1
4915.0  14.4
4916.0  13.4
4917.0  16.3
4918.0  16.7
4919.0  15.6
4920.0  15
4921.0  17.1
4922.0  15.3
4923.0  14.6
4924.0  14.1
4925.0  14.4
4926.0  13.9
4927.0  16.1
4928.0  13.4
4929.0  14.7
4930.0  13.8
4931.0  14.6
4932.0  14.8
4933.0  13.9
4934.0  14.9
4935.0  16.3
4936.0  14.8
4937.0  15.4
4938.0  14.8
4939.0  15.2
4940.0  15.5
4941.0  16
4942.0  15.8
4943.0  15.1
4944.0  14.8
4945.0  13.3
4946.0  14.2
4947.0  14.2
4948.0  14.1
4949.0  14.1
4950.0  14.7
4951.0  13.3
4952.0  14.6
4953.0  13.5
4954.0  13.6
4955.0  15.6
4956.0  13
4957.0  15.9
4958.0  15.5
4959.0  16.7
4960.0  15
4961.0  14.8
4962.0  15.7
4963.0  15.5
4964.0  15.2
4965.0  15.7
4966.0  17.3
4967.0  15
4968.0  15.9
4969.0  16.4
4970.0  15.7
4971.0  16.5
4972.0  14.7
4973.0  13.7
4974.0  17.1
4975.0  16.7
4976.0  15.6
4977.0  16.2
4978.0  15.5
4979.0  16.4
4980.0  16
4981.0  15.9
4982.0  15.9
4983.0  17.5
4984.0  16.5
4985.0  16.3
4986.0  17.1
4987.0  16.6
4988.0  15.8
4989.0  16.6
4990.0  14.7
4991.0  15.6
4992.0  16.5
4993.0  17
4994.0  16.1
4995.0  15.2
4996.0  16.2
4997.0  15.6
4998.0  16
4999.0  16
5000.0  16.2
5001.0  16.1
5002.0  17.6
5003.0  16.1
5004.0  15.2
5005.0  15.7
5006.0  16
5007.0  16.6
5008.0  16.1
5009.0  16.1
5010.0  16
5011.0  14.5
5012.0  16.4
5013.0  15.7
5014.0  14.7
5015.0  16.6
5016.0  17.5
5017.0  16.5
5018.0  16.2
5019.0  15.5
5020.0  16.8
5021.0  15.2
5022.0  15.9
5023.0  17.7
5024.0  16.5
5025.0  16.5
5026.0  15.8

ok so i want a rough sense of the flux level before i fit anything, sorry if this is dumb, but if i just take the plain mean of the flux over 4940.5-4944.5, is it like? 15.4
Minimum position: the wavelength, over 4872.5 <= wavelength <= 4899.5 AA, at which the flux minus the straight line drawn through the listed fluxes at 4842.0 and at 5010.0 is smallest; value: 4896.0 AA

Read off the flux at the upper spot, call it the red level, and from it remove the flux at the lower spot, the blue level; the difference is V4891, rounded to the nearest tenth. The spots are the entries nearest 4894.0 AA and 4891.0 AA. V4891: -1.0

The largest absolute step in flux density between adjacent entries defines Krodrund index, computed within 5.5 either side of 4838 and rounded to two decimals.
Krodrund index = 2.60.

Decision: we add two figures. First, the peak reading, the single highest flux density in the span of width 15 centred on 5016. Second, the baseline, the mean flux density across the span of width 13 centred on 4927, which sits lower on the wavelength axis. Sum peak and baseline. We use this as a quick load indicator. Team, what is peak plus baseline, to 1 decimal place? 32.4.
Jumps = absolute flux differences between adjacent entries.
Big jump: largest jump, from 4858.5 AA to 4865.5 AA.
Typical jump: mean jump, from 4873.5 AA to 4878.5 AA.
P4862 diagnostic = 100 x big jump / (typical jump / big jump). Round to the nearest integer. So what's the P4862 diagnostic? 1440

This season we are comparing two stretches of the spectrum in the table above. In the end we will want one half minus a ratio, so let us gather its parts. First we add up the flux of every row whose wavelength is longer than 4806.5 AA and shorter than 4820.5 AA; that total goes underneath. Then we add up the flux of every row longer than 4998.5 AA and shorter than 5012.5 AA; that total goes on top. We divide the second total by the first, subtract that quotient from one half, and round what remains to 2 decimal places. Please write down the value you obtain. -0.52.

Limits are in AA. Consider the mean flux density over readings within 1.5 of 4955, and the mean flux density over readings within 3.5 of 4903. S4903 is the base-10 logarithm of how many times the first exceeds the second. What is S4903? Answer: -0.052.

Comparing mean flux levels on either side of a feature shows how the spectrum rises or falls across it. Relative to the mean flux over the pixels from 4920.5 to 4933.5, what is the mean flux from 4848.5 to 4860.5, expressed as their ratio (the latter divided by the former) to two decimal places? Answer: 1.08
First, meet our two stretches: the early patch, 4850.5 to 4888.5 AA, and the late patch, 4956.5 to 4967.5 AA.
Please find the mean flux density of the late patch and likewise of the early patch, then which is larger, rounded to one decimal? 15.7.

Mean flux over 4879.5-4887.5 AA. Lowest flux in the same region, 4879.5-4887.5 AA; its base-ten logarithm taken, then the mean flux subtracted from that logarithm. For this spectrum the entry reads -14.27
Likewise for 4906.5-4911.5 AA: -14.37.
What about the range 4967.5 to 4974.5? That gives -14.58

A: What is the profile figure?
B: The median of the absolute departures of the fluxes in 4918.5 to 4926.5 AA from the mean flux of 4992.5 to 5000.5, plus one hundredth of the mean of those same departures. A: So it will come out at 1.3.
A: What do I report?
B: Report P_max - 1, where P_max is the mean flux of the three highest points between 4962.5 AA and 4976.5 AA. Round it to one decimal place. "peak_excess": 16.0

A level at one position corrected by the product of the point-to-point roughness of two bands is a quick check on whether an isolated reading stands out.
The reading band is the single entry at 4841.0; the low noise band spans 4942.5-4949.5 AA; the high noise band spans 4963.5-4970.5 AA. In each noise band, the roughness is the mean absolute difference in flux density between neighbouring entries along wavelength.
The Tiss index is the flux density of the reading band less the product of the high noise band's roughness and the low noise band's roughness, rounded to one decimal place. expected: 15.5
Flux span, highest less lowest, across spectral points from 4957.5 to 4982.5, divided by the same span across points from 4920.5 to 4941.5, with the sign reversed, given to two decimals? -0.97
